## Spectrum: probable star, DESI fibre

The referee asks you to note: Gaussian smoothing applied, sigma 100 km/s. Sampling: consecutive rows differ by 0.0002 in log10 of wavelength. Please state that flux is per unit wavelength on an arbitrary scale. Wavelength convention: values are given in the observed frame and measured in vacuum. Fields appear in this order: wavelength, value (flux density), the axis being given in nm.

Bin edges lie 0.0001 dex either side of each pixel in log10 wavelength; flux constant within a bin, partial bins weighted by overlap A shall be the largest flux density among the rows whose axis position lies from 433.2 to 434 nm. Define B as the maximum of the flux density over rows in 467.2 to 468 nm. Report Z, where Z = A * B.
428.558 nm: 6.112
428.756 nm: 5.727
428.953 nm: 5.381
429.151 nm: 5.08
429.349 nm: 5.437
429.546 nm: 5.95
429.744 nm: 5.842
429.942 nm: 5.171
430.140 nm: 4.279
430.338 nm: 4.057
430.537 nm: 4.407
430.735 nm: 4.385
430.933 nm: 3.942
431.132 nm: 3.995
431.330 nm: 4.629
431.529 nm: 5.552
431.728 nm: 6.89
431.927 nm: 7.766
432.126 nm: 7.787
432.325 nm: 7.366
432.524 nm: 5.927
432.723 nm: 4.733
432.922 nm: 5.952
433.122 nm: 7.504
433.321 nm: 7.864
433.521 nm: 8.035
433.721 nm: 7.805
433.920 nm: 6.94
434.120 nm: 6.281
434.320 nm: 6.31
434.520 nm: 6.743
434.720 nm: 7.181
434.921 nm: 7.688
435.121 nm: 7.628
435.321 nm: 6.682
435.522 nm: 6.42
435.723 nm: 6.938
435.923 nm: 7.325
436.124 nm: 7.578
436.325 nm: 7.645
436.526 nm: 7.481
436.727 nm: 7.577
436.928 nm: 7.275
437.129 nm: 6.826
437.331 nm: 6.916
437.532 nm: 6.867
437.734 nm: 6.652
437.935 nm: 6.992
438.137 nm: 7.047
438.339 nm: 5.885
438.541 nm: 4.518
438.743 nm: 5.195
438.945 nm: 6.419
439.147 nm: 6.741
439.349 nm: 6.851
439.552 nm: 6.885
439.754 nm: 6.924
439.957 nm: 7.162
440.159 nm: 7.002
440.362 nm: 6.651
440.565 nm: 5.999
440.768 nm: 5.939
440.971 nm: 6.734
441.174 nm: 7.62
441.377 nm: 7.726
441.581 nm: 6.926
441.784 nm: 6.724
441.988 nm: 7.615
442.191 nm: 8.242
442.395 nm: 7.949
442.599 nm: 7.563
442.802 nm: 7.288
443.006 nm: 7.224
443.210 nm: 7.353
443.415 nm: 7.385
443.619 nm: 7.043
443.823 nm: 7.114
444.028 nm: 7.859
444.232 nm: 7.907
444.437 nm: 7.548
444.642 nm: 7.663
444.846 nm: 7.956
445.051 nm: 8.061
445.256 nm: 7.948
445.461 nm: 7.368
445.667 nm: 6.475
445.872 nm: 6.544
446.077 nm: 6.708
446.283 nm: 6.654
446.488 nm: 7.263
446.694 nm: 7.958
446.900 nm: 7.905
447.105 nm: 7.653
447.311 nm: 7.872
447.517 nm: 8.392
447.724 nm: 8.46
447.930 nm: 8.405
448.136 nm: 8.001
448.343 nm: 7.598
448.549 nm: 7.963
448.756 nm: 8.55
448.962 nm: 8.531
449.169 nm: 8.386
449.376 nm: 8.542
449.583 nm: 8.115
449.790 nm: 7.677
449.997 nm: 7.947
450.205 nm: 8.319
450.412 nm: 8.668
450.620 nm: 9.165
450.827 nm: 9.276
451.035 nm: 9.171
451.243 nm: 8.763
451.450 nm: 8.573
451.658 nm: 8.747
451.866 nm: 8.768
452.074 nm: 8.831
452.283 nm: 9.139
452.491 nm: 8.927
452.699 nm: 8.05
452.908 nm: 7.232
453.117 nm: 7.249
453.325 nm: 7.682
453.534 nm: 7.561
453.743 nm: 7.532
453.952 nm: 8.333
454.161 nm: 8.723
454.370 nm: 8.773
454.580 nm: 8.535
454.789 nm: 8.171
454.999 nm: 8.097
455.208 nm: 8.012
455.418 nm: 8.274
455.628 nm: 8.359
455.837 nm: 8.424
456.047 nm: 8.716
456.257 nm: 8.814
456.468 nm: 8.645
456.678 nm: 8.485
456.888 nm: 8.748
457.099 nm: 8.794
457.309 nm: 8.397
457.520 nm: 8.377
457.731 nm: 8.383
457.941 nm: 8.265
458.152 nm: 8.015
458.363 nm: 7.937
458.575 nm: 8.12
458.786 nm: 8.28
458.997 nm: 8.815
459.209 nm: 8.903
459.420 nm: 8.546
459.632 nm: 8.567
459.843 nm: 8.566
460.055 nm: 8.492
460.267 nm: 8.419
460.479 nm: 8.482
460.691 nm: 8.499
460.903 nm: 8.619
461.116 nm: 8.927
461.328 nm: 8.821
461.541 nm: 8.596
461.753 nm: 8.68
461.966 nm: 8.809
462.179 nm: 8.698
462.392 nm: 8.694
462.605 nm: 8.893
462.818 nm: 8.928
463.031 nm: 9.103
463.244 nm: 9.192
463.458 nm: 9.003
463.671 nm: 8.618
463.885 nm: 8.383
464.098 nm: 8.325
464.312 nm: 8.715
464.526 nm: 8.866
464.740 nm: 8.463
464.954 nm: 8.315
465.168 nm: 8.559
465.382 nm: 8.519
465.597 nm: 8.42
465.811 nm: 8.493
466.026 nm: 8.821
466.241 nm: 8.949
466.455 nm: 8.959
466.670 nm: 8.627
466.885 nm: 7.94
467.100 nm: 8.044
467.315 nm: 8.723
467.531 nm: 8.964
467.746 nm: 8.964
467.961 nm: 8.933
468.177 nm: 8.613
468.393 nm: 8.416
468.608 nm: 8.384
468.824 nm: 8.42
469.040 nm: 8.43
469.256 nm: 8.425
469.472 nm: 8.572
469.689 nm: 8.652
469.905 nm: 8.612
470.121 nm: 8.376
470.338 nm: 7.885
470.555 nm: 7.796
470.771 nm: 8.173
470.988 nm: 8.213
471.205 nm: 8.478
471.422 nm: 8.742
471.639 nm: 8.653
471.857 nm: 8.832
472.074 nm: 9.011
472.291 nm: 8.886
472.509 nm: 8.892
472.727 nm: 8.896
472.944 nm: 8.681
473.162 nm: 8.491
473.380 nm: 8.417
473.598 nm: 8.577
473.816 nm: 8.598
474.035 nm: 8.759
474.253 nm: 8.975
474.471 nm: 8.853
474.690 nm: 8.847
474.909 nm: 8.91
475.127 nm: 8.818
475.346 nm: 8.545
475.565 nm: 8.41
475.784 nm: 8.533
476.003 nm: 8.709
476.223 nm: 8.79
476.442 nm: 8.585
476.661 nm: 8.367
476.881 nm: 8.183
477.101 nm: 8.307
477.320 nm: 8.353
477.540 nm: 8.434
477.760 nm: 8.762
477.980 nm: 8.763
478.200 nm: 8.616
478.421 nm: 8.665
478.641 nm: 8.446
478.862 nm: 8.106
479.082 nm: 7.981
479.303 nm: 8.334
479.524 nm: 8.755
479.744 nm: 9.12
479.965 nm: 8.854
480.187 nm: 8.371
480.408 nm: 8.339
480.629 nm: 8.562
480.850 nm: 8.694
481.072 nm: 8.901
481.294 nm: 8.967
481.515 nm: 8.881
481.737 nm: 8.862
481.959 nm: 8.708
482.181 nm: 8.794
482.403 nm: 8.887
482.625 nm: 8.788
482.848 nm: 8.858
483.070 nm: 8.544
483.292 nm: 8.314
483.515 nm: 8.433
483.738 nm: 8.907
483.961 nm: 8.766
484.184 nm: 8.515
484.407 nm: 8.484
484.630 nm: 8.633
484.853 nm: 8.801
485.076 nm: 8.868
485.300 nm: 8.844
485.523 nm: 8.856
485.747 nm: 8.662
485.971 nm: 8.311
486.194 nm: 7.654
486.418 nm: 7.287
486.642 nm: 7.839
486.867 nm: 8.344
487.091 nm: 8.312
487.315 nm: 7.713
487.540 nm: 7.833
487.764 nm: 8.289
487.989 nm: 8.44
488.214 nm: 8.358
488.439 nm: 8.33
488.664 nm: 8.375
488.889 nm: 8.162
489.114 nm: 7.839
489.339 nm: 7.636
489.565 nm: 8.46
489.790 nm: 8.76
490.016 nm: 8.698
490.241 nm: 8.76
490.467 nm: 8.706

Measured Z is 72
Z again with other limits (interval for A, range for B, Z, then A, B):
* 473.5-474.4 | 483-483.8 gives 80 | 8.975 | 8.907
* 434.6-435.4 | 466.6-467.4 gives 67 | 7.688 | 8.723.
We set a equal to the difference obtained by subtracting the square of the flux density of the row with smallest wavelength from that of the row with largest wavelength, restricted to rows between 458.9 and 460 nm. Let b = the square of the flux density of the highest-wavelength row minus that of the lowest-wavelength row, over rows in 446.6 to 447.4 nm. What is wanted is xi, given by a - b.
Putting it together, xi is -3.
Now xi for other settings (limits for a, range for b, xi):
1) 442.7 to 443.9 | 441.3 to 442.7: 0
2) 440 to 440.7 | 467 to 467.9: -29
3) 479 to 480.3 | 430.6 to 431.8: -22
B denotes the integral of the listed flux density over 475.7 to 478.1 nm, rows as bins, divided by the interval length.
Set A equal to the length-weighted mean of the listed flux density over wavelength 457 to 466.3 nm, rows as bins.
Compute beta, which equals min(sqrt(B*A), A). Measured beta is 8.6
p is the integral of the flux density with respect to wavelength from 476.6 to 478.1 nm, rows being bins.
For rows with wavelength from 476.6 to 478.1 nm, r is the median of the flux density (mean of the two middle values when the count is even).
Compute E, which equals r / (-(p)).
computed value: -0.7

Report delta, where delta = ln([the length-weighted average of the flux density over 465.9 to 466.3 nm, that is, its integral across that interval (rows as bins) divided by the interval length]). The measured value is 2.18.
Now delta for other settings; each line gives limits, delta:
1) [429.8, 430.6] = 1.52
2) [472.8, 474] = 2.15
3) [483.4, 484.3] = 2.16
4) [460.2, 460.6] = 2.14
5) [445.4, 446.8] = 1.94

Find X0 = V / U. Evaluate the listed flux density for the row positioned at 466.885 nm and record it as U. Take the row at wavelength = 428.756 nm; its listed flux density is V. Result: 0.7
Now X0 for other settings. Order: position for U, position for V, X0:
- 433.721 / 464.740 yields 1.1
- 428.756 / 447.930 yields 1.5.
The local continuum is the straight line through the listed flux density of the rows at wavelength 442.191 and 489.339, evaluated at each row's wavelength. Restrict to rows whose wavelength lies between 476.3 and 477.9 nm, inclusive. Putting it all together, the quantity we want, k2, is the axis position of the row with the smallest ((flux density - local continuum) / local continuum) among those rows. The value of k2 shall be 476.881 nm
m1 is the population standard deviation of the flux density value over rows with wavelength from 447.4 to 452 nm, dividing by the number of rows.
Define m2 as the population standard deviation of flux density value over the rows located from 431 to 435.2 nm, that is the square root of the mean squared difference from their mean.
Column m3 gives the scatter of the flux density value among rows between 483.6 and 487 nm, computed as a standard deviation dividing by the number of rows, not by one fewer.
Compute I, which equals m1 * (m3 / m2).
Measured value 0.18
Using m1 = 0.44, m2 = 1.16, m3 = 0.48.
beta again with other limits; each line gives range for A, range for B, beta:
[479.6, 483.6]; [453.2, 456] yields 8.5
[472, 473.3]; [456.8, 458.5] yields 8.6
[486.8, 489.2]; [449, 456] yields 8.2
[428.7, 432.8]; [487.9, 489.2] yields 5.4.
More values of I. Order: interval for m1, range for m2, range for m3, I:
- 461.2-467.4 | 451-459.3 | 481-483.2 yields 0.07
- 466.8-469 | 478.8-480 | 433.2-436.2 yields 0.48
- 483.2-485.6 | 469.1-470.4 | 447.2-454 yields 0.42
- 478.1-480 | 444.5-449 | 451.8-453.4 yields 0.40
